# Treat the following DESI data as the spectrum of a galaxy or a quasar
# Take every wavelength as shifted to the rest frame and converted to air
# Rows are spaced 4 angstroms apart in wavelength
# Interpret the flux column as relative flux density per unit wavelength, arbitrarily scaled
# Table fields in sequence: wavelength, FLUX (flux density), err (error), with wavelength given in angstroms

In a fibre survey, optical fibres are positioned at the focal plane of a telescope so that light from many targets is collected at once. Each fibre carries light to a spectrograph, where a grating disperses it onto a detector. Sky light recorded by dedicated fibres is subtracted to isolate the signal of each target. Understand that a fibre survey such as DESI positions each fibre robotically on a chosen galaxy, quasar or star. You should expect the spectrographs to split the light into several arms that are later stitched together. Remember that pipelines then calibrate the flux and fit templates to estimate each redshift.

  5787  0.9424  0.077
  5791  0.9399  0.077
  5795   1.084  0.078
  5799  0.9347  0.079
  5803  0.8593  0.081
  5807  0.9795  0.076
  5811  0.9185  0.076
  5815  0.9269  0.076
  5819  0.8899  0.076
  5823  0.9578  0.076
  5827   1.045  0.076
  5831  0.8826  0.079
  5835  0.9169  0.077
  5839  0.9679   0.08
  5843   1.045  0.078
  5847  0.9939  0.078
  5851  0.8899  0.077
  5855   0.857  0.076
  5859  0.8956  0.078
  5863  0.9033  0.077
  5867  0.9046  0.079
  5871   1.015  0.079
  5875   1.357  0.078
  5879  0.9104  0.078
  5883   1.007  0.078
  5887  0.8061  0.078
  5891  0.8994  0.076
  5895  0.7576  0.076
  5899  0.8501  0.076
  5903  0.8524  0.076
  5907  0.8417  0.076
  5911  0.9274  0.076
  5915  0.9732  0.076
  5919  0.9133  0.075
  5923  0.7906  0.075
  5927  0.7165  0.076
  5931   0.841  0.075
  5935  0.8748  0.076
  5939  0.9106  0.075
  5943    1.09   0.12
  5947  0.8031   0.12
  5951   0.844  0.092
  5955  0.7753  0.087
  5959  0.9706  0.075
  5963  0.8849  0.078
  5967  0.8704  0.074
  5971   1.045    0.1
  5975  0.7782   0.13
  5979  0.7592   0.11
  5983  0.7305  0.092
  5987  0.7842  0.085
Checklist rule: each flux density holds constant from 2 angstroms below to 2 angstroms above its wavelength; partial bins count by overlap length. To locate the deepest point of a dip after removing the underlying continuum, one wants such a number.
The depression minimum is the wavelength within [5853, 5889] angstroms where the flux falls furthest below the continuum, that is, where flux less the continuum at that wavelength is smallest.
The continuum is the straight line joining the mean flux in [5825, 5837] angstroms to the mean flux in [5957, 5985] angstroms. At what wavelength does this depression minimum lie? 5887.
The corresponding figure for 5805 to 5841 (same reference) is 5819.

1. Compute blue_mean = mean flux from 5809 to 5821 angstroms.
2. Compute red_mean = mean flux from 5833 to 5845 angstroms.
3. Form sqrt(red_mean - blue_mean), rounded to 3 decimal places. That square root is 0.255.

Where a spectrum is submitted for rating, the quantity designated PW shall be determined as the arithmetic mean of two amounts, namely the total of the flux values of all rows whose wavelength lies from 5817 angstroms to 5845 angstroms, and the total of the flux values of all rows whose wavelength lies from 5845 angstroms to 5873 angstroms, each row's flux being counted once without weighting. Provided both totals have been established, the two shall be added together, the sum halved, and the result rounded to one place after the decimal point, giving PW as 6.6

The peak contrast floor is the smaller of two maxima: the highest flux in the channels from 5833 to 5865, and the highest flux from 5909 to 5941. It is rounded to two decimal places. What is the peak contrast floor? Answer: 0.97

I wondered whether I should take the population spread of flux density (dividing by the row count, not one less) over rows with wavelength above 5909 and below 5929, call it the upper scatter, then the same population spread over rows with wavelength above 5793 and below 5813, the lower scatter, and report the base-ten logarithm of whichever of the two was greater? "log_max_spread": -1.02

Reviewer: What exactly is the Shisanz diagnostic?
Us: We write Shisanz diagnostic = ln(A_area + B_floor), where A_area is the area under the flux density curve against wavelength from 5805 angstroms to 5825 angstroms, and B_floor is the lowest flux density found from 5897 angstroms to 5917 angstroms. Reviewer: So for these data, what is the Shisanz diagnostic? 2.97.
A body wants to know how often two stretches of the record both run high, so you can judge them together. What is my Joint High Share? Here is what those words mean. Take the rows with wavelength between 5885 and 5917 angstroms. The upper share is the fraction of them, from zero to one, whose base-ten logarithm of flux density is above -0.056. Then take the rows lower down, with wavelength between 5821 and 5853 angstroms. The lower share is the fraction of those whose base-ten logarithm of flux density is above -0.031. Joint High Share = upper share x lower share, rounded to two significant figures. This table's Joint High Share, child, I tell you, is 0.23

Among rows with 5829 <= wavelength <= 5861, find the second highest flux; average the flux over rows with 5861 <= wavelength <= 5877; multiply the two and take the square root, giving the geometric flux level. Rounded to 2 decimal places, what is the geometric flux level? 1.02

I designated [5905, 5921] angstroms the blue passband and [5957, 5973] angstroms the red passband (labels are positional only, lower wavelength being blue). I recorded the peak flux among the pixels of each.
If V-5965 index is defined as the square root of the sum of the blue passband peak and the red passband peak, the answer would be 1.42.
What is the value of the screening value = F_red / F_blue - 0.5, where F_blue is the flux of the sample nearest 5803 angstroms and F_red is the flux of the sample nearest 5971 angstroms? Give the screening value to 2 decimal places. 0.72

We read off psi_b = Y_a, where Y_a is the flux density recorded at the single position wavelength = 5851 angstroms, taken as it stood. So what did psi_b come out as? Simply 0.8899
